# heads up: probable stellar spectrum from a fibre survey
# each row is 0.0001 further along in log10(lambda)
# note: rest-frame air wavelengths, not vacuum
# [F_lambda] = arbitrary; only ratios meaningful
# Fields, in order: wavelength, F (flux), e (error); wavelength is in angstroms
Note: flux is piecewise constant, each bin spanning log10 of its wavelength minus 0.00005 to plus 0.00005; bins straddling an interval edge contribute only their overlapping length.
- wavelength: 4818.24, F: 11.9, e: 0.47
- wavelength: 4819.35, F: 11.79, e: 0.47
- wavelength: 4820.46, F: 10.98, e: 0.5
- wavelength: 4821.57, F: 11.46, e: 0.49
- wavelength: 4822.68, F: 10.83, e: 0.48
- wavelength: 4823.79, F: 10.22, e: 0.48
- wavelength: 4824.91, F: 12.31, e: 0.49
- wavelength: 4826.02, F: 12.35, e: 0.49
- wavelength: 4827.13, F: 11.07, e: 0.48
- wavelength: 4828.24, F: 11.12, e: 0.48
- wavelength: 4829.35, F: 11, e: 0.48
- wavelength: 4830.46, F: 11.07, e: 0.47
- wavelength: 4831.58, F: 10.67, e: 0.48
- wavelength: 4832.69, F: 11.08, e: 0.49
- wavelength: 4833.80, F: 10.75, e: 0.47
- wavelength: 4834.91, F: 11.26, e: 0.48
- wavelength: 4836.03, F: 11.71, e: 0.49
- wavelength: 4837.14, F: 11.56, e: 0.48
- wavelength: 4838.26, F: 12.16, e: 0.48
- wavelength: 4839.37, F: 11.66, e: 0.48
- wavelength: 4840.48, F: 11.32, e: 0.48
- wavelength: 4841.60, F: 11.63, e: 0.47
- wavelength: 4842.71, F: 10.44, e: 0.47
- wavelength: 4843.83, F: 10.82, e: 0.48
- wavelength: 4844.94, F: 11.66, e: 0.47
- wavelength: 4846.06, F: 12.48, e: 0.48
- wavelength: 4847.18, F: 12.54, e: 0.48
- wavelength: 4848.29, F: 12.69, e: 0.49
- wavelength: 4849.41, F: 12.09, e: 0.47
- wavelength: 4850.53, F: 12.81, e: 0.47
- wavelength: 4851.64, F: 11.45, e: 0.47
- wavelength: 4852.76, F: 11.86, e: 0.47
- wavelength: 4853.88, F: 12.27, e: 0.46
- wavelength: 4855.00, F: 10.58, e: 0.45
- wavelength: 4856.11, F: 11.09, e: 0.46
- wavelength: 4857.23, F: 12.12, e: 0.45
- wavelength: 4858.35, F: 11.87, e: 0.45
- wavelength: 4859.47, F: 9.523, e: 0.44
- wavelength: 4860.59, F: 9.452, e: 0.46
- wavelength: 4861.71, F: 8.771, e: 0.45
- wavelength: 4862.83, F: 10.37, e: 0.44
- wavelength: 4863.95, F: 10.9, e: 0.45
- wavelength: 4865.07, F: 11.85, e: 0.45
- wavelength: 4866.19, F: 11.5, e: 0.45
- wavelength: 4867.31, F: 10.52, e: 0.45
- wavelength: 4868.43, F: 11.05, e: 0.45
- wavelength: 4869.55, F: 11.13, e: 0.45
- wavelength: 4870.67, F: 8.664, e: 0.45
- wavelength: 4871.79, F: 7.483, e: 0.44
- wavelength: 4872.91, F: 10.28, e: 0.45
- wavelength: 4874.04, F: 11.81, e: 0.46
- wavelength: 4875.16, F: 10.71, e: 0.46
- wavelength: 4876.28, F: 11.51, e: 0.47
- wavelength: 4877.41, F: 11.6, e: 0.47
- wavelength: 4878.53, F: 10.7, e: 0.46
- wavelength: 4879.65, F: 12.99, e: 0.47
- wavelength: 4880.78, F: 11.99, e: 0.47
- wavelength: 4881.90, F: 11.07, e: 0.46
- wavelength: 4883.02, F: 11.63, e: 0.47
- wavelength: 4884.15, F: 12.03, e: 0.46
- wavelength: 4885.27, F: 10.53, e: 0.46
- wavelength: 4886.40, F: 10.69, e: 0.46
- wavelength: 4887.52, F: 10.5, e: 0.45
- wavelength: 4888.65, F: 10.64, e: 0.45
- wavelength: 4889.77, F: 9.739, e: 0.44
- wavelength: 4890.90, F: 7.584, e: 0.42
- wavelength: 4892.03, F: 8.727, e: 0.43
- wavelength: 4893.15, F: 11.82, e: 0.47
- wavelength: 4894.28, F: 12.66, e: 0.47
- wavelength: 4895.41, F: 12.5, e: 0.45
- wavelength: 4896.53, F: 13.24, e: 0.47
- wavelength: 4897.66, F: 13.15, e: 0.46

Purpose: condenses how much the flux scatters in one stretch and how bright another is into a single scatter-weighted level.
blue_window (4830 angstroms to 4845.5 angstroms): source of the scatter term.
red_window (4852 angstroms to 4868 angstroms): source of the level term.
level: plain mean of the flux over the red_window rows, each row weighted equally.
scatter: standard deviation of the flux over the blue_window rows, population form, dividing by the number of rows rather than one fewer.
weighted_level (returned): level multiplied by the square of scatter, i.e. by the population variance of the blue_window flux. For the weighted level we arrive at 2.4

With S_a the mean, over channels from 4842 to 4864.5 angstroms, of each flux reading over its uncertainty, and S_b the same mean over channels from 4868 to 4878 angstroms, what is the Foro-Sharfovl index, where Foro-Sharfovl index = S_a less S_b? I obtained 1.4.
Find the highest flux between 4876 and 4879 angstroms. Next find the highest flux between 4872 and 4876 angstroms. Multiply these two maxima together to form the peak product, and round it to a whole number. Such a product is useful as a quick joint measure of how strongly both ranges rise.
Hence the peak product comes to 137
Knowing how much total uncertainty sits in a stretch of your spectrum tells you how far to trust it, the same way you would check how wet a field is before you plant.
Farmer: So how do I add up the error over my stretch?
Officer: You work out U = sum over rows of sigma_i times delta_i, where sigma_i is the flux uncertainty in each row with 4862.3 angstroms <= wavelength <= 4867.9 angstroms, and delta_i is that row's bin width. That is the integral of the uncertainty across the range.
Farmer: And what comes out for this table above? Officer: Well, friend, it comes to 2.51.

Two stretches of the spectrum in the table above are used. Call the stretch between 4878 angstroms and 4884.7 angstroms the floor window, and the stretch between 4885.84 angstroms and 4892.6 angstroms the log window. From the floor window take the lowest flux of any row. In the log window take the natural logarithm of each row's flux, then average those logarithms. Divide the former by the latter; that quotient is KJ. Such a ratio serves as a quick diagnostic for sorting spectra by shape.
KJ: 4.7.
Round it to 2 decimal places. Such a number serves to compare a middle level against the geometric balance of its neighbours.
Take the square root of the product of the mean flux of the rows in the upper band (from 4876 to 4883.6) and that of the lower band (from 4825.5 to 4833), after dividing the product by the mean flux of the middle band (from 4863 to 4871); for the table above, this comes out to 3.47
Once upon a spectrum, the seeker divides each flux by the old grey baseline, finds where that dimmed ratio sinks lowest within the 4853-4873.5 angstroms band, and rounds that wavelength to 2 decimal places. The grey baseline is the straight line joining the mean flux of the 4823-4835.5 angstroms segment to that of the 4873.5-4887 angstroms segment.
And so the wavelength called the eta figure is 4871.79 angstroms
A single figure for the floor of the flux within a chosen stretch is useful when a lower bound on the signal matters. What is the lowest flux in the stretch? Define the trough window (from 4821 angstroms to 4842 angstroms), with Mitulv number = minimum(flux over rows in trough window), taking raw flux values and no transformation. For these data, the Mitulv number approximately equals 10.22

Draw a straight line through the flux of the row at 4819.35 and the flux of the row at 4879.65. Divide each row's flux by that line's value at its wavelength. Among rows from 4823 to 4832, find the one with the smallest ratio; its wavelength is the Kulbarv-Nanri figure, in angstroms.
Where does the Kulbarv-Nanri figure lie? 4823.79 angstroms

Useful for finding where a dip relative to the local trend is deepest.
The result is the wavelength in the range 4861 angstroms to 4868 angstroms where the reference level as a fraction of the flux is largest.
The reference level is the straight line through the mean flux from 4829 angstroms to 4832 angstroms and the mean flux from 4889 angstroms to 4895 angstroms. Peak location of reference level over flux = 4861.71 angstroms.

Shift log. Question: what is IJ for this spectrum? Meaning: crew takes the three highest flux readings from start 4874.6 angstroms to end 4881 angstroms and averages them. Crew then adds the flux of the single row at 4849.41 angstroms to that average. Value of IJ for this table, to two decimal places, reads 24.28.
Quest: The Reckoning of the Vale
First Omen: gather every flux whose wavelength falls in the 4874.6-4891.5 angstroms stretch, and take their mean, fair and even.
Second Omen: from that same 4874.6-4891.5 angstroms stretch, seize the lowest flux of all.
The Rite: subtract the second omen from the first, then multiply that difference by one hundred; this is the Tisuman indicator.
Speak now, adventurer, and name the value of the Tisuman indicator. 334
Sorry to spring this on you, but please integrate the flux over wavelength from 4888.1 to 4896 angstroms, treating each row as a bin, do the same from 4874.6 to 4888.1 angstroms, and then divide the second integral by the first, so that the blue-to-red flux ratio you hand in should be 1.8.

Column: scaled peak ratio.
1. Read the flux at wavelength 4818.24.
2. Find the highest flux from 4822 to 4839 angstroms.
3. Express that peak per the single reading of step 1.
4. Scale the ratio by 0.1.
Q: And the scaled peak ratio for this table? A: 0.104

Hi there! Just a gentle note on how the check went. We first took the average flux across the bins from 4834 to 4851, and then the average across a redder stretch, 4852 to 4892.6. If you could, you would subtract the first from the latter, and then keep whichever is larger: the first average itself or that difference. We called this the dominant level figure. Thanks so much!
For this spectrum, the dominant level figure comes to 11.8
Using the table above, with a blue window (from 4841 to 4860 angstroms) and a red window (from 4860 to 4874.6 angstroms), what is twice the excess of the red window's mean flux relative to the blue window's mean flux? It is -3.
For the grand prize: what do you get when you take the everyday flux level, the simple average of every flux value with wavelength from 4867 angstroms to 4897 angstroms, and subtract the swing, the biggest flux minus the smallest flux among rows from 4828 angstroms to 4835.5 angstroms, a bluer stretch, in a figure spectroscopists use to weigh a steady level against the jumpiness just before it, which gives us 10.3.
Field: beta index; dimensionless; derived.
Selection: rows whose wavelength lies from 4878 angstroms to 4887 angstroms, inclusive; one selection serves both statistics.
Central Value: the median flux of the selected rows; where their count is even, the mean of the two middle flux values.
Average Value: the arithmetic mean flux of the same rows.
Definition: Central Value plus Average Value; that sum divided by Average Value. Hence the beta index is 1.99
